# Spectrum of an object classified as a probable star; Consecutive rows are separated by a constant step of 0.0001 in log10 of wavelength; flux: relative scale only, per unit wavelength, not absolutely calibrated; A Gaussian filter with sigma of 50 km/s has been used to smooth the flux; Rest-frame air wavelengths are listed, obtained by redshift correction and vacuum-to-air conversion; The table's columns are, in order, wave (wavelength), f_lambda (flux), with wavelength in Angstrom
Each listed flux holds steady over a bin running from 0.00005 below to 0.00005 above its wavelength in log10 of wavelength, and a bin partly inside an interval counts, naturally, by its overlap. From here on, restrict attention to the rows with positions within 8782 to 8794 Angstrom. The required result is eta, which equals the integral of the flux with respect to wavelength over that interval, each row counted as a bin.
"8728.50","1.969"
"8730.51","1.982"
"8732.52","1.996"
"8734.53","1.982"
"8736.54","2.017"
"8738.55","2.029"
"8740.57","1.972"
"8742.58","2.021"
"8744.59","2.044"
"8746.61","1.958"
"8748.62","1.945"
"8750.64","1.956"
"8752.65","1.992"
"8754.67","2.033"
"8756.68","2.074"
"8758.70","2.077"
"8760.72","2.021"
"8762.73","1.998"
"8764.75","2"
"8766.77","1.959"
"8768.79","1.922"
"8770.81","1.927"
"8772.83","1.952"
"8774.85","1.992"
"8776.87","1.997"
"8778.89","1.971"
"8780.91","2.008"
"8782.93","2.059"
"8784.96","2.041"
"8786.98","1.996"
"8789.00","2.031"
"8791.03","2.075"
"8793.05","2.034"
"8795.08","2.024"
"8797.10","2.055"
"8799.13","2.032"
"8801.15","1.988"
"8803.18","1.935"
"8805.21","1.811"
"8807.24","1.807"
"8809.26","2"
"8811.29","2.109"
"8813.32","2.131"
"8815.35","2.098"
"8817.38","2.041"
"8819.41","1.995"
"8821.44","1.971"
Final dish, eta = 24.5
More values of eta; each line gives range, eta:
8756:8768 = 24.2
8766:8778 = 23.5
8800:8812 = 23.3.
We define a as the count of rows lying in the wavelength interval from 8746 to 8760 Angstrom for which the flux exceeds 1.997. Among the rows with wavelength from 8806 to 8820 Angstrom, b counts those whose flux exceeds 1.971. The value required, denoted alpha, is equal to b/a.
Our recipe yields 2.0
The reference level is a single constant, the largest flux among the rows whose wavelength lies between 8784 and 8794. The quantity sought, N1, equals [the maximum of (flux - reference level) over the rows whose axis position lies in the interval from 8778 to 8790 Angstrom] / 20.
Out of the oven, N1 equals -0.0008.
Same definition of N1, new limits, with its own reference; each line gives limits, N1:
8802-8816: 0.0028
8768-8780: -0.0039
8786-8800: 0.0000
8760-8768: -0.0027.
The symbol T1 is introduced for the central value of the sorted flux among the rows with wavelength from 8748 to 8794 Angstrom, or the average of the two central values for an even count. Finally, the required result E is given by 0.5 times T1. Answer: 0.999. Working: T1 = 2.00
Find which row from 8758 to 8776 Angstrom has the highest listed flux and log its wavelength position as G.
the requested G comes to 8758.70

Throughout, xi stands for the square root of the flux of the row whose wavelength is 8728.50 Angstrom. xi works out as 1.40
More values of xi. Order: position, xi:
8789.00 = 1.43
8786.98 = 1.41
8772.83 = 1.40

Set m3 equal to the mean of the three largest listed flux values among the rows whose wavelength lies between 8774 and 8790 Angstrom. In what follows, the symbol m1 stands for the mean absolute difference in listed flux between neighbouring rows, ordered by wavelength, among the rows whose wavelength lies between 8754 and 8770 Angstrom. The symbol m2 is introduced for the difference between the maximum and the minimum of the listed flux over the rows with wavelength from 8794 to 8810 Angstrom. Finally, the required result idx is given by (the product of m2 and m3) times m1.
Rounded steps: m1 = 0.0290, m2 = 0.25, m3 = 2.04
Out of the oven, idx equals 0.015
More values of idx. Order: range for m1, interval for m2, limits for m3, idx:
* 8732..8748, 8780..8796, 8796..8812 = 0.006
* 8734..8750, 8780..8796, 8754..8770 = 0.006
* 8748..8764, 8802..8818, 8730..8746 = 0.020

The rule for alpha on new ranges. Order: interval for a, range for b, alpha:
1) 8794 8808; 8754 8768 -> 2.0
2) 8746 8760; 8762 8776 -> 1.0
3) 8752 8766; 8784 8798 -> 1.2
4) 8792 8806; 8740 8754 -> 1.0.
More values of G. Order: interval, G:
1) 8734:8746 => 8744.59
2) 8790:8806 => 8791.03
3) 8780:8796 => 8791.03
